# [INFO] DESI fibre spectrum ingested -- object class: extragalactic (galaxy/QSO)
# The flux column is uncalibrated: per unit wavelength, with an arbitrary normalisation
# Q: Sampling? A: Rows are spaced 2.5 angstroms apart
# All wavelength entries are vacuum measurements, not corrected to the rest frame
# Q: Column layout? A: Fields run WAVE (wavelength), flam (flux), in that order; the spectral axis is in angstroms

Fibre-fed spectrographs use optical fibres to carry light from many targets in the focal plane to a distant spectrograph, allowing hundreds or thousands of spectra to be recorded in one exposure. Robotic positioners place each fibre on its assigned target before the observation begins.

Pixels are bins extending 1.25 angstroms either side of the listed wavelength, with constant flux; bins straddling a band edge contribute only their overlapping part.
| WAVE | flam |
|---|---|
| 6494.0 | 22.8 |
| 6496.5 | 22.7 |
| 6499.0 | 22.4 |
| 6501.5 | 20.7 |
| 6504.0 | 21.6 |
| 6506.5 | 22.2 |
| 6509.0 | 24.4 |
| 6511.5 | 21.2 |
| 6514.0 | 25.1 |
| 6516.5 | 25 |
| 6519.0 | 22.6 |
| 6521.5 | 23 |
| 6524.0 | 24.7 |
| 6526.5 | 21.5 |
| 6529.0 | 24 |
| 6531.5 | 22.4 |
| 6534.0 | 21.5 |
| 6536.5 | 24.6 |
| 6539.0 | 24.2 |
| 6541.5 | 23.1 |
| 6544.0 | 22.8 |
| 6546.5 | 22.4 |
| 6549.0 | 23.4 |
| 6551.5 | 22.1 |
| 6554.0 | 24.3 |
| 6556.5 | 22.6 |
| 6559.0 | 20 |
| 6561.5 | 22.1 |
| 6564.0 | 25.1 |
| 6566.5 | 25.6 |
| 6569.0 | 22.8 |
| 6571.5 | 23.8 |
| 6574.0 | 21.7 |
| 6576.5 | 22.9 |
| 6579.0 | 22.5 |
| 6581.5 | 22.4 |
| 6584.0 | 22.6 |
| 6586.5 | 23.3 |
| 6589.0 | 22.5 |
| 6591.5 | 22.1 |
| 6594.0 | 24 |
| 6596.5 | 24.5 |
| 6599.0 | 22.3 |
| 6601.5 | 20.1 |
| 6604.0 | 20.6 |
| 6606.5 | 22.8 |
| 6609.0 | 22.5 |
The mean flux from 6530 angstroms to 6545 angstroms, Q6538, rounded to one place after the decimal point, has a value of 23.1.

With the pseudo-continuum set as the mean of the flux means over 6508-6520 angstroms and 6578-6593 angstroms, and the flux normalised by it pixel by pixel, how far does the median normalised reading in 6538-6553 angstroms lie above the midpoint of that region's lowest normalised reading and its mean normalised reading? 0.017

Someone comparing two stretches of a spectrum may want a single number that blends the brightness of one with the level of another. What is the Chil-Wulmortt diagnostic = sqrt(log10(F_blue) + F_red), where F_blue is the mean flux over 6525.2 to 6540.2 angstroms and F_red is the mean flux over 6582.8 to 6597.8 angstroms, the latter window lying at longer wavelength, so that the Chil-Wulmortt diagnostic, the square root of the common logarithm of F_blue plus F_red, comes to 4.953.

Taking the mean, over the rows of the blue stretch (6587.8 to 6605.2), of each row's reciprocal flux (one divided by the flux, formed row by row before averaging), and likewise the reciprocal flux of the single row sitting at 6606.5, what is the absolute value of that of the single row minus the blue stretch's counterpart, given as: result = 0.0012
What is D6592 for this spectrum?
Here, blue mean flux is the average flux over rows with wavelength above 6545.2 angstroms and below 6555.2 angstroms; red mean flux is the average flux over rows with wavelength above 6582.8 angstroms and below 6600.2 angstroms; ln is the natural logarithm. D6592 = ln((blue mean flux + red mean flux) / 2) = 3.14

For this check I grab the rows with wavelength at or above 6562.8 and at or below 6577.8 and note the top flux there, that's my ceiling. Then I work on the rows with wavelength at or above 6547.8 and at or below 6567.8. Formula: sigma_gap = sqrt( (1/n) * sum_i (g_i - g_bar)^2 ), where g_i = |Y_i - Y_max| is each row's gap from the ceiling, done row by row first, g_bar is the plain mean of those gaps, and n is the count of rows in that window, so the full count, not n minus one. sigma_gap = 1.7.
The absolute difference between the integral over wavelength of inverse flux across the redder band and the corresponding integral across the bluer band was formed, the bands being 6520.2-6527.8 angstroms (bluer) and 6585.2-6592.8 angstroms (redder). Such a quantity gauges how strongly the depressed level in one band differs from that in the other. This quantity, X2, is 0.0053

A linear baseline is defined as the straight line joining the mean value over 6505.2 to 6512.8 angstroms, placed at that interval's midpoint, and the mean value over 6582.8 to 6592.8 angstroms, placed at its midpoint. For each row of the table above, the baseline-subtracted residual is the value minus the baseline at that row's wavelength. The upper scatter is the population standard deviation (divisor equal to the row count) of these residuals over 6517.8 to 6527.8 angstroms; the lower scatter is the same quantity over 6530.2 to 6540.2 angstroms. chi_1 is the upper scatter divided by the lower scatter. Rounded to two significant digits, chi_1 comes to 0.90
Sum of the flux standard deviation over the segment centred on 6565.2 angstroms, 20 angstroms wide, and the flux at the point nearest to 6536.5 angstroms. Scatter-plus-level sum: 26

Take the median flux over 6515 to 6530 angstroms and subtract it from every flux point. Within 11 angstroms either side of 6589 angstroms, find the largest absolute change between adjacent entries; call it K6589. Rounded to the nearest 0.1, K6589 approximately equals 2.2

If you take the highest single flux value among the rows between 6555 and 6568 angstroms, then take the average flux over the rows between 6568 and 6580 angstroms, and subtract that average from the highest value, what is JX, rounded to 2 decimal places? 2.86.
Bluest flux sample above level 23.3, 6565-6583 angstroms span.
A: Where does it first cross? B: 6566.5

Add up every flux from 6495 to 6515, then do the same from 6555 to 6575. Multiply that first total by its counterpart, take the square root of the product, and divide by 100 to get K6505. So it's 1.82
